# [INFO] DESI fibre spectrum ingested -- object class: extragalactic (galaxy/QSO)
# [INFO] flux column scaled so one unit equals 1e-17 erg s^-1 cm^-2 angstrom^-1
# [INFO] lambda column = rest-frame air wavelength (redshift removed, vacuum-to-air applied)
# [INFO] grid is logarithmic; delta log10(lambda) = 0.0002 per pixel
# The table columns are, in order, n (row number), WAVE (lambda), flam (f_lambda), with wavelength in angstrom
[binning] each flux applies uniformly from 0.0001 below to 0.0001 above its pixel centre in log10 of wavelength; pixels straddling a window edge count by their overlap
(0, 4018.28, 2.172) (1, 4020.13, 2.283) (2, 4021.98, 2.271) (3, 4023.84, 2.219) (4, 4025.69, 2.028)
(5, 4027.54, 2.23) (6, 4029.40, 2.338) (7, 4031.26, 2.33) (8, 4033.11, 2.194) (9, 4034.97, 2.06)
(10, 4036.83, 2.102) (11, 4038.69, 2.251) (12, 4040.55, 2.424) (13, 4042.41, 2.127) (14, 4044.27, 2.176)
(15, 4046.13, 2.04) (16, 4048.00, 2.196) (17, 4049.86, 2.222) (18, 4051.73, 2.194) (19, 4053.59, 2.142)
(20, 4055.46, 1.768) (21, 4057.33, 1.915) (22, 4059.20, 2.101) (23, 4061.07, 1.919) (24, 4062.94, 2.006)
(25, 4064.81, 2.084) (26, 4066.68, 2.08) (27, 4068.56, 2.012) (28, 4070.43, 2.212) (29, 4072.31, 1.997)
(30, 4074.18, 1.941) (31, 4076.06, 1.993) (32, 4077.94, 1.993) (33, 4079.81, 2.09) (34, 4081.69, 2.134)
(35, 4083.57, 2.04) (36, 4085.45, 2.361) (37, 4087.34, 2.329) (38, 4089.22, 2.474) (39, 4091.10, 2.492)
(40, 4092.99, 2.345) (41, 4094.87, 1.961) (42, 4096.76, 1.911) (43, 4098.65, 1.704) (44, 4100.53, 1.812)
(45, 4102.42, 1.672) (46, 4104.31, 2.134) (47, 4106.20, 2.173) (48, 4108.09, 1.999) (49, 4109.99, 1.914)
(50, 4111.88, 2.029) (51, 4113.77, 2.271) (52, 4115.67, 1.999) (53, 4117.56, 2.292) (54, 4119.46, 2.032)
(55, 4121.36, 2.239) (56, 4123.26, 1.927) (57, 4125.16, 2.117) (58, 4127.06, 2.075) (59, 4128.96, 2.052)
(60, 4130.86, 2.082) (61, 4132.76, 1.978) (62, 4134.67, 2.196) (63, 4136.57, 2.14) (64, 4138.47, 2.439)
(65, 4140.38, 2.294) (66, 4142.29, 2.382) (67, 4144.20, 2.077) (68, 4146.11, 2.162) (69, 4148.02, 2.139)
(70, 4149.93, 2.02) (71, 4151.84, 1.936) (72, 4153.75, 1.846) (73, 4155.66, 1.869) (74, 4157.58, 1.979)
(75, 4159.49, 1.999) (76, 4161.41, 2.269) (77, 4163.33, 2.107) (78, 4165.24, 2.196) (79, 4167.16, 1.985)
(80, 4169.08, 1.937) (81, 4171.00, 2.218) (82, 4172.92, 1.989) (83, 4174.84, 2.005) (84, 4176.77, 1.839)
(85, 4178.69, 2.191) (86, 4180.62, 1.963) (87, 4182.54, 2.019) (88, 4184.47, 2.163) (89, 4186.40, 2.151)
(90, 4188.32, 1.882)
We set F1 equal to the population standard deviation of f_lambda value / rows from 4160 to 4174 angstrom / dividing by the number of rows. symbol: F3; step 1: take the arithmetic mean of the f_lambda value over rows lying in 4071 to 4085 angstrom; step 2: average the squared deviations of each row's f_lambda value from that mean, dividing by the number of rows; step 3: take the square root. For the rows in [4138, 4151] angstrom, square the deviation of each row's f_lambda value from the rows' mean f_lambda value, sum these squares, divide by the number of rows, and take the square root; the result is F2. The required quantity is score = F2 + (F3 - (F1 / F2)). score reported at -0.62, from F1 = 0.122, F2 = 0.15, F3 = 0.06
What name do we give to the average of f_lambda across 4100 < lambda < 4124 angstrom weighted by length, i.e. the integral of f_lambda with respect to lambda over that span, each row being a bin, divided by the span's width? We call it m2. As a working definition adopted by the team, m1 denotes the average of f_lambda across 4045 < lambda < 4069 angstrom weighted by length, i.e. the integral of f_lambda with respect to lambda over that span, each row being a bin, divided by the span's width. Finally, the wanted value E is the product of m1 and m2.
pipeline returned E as 4.19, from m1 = 2.05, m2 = 2.04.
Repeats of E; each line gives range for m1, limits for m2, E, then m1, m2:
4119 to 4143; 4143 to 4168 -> 4.41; 2.15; 2.05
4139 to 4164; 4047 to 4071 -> 4.31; 2.09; 2.06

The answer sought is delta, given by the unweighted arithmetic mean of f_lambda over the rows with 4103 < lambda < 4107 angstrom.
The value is 2.15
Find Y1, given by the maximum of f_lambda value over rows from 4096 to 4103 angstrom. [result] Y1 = 1.911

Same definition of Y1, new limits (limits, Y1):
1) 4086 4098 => 2.492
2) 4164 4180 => 2.218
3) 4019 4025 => 2.283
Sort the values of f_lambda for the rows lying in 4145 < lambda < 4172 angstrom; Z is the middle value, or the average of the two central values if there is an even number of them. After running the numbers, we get 2.01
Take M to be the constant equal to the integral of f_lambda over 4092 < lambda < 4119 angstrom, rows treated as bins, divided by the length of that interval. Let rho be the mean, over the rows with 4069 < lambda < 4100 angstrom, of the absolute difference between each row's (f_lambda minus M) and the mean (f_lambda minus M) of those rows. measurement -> 0.185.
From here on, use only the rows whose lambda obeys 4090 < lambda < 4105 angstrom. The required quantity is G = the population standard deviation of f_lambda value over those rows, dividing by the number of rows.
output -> 0.278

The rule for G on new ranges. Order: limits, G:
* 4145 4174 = 0.126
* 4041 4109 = 0.187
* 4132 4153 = 0.153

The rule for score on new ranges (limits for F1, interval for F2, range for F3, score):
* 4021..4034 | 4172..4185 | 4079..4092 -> -0.59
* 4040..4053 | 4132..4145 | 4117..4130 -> -0.44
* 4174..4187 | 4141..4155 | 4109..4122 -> -0.43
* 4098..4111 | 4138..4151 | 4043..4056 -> -0.96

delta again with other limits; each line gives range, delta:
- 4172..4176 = 2.00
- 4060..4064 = 1.96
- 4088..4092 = 2.48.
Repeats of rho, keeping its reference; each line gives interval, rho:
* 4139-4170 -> 0.128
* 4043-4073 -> 0.101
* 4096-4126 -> 0.147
